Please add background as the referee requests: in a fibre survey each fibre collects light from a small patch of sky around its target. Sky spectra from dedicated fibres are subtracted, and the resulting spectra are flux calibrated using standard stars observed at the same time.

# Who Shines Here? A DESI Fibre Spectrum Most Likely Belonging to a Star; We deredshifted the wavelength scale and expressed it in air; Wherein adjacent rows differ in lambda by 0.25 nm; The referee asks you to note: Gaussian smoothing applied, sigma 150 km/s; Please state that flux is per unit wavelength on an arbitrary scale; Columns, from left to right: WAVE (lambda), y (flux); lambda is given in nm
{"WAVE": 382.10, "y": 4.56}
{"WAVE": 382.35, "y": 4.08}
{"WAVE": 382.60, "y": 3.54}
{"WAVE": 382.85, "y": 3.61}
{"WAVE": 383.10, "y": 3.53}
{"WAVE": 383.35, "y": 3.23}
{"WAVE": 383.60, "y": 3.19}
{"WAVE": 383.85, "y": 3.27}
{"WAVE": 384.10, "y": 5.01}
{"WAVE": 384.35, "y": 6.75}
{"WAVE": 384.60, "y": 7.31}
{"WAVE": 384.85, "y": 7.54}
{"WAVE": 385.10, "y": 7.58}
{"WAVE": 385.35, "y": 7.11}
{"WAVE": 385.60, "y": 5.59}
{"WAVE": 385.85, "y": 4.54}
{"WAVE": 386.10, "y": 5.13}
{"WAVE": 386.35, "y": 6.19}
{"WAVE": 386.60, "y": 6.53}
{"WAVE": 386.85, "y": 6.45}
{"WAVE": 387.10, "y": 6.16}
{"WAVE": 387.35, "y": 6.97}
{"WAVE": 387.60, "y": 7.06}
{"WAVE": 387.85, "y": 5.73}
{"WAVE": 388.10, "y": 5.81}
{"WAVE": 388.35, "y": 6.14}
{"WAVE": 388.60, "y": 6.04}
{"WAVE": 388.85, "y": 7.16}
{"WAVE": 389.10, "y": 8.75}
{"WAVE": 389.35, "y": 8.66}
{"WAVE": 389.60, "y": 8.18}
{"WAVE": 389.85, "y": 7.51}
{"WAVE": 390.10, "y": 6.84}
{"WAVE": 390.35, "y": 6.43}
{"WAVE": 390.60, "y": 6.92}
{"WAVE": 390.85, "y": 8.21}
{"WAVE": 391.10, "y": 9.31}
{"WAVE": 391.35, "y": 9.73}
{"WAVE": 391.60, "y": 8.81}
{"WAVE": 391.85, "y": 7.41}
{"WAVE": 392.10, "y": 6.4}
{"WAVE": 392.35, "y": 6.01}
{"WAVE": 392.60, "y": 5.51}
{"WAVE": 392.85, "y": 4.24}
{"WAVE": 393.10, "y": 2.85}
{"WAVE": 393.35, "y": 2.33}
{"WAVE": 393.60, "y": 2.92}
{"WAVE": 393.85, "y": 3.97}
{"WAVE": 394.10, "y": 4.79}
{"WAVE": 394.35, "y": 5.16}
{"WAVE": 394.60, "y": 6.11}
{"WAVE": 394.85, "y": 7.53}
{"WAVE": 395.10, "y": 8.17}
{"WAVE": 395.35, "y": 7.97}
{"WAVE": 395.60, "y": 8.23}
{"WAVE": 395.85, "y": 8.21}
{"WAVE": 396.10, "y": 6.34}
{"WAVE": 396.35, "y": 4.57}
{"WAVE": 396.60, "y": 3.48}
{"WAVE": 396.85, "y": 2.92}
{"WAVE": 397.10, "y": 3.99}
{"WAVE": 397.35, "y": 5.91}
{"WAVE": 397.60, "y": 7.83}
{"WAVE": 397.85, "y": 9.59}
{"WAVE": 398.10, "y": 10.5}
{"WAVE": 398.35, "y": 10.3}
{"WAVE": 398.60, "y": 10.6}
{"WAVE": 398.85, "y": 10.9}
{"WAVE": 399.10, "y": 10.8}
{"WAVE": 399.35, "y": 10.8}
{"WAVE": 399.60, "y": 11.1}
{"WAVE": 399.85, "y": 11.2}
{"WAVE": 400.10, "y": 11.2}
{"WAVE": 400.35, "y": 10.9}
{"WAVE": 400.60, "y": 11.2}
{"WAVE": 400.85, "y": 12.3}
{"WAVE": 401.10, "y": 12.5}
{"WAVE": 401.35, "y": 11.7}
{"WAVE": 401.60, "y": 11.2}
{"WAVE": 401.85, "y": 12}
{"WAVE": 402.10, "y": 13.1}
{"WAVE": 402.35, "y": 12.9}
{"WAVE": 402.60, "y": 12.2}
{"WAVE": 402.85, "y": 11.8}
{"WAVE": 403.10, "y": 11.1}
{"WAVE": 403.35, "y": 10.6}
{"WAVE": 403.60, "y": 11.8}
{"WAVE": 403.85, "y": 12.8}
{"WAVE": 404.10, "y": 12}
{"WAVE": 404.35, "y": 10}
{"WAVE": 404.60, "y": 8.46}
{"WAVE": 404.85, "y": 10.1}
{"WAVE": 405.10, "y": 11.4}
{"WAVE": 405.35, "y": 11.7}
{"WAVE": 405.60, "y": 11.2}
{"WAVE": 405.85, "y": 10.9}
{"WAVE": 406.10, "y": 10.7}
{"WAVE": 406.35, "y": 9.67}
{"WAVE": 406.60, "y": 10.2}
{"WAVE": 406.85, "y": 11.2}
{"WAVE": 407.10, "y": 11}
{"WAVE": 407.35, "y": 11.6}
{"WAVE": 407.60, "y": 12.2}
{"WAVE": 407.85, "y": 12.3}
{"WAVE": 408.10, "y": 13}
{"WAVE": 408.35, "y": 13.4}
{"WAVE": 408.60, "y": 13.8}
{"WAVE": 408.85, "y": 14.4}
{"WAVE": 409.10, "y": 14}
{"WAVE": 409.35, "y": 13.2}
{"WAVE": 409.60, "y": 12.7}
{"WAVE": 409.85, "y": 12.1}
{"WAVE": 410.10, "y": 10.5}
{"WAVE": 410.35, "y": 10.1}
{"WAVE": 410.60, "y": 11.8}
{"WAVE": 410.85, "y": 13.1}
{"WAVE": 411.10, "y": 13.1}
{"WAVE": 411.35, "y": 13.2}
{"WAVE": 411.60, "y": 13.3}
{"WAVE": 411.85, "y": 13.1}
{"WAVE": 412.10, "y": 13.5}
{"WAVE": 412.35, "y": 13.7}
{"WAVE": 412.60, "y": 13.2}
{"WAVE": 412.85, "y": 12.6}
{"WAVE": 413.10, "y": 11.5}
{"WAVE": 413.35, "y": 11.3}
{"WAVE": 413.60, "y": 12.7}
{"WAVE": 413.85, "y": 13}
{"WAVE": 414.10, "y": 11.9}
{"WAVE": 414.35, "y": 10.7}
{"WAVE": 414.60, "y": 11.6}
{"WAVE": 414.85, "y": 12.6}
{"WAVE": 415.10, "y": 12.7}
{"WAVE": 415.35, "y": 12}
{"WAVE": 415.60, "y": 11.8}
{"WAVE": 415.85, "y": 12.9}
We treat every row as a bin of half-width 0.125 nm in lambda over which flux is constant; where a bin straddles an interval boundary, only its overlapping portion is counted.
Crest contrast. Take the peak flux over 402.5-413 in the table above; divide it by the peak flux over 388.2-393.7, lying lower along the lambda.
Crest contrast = 1.48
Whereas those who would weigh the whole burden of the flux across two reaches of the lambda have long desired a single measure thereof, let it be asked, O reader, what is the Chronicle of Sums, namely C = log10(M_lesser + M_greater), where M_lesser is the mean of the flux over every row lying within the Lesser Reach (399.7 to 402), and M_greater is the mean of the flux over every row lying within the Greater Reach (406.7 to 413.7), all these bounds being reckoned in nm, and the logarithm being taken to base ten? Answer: 1.38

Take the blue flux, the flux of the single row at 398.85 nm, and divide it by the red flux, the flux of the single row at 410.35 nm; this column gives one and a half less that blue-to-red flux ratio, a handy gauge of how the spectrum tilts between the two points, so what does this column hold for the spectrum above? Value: 0.42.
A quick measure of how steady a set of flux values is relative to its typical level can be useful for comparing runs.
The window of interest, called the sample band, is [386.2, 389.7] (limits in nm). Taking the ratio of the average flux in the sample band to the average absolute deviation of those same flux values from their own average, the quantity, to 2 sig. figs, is 8.4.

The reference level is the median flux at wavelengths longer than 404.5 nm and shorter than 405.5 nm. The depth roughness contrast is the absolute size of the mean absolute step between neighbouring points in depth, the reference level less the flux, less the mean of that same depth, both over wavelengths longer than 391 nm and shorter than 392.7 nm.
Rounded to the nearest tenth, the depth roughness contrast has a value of 2.4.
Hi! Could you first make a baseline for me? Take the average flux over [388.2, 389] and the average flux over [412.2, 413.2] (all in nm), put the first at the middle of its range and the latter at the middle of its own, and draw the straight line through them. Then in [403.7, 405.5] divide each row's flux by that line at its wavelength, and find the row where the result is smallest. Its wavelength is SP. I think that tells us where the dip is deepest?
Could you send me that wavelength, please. 404.60 nm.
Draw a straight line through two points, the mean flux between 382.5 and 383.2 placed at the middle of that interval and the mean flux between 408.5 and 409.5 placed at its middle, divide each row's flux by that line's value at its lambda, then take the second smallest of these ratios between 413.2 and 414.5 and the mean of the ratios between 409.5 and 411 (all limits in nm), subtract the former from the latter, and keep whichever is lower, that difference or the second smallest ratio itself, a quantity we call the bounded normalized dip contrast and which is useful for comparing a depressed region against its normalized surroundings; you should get 0.09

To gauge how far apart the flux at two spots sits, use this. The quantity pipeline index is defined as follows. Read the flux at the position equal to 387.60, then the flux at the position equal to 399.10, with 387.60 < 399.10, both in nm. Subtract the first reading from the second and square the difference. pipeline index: 14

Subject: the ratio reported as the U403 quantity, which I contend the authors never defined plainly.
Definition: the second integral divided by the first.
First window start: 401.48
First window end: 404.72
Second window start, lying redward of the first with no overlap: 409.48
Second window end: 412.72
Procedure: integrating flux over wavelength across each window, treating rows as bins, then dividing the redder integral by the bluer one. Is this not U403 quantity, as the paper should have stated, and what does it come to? 1.1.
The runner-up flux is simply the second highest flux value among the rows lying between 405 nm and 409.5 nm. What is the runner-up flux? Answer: 14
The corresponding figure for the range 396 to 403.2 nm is 12.9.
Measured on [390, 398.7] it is 10.5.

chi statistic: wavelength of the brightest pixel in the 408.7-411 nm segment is 408.85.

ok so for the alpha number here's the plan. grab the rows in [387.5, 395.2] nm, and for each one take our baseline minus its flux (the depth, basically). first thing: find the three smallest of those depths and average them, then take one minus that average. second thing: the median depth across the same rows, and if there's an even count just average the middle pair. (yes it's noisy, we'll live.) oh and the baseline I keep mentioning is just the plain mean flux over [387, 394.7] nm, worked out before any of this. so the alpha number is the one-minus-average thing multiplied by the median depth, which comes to 0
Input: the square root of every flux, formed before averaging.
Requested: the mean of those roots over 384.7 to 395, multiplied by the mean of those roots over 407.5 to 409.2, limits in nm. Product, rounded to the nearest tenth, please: 9.1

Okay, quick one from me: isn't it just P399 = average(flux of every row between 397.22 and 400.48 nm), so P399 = 10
